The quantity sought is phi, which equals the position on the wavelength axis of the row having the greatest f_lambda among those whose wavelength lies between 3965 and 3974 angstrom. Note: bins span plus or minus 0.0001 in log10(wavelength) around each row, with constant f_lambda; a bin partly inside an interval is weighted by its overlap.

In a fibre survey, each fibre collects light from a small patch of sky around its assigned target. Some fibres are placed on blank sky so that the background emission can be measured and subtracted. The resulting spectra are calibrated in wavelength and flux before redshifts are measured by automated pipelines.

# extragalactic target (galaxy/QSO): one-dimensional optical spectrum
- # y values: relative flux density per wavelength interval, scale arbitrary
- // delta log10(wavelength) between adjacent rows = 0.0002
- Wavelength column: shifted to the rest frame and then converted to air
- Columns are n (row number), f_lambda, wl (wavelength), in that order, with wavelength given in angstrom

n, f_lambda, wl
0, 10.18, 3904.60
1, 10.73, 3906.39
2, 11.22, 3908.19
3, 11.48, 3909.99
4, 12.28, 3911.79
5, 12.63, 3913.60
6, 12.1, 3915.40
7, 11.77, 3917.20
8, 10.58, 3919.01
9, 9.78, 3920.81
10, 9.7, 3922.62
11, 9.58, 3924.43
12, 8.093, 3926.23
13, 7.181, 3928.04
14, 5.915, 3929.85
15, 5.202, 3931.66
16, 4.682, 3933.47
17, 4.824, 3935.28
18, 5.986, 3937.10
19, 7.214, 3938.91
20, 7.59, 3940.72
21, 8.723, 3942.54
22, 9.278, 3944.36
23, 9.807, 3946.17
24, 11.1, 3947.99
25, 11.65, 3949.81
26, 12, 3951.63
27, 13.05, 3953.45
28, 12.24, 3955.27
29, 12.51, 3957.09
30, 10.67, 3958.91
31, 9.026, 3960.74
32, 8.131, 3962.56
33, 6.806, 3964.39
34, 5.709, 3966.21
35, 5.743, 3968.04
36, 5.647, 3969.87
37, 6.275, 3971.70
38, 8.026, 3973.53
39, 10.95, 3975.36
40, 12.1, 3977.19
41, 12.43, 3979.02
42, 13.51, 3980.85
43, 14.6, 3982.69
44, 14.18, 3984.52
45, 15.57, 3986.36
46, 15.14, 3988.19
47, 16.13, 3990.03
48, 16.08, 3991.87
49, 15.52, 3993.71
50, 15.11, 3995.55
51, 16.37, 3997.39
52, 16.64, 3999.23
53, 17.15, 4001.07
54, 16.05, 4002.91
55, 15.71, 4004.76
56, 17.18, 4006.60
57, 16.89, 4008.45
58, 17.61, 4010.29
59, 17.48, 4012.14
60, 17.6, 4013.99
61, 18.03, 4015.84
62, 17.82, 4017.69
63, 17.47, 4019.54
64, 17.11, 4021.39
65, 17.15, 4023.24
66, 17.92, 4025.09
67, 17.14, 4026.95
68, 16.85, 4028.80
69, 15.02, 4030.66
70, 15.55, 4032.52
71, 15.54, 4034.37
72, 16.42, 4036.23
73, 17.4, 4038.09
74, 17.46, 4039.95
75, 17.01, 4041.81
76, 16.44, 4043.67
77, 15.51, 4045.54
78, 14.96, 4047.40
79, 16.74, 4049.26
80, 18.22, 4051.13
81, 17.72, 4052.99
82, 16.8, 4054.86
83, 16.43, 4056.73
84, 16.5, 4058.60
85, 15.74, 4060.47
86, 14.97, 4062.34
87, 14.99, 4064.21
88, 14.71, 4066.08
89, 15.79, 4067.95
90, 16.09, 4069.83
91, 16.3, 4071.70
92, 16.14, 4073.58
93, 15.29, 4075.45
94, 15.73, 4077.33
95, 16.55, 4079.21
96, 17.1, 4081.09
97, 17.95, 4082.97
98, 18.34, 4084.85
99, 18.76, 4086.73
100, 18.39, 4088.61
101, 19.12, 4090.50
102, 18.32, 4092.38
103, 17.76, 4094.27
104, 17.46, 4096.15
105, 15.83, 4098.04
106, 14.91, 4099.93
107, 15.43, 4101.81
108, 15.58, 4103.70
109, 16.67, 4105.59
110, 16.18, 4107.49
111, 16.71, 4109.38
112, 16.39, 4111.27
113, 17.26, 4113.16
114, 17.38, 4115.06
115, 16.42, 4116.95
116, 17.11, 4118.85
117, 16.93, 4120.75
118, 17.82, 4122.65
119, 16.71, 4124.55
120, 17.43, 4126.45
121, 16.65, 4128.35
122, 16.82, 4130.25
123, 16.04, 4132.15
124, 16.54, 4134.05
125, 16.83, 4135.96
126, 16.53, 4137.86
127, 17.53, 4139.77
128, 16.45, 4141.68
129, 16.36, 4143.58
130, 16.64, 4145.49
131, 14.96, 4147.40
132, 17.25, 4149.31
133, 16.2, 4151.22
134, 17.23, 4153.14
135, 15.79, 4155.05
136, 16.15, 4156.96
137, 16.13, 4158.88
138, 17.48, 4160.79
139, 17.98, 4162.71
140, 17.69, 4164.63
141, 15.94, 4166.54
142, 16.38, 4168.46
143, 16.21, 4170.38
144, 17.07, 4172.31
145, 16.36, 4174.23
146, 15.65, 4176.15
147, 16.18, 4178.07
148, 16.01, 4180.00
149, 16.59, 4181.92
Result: 3973.53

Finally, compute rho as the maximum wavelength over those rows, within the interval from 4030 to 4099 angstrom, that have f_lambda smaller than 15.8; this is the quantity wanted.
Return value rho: 4077.33 angstrom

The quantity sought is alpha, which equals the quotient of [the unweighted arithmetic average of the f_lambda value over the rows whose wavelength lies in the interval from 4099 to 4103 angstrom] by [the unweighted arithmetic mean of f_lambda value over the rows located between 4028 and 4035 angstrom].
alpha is 1.0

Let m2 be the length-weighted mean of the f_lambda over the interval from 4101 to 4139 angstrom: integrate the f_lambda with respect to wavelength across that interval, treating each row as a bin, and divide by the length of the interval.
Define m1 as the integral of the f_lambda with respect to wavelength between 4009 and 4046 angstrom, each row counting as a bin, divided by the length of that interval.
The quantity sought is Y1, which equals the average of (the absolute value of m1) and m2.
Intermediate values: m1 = 16.9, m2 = 16.7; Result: 16.8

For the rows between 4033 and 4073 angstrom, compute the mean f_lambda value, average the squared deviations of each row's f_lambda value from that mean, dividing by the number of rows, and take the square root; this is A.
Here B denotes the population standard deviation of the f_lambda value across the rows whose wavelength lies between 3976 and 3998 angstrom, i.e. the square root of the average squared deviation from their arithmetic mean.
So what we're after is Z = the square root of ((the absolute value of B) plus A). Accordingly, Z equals 1.5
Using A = 0.95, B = 1.36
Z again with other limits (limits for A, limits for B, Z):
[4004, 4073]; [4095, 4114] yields 1.3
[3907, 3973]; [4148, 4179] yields 1.8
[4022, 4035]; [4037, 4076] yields 1.4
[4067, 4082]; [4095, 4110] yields 1.1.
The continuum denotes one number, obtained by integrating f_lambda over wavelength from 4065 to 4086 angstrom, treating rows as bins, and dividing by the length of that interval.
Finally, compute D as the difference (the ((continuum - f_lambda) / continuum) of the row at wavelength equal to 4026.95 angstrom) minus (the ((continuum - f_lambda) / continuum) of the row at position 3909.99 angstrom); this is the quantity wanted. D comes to -0.35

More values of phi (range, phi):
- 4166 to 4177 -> 4172.31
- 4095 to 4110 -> 4096.15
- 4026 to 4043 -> 4039.95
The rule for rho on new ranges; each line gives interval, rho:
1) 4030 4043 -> 4034.37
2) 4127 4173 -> 4155.05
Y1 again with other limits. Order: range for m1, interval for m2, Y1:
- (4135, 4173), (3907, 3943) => 12.7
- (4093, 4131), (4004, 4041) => 16.8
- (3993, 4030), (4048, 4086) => 16.7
